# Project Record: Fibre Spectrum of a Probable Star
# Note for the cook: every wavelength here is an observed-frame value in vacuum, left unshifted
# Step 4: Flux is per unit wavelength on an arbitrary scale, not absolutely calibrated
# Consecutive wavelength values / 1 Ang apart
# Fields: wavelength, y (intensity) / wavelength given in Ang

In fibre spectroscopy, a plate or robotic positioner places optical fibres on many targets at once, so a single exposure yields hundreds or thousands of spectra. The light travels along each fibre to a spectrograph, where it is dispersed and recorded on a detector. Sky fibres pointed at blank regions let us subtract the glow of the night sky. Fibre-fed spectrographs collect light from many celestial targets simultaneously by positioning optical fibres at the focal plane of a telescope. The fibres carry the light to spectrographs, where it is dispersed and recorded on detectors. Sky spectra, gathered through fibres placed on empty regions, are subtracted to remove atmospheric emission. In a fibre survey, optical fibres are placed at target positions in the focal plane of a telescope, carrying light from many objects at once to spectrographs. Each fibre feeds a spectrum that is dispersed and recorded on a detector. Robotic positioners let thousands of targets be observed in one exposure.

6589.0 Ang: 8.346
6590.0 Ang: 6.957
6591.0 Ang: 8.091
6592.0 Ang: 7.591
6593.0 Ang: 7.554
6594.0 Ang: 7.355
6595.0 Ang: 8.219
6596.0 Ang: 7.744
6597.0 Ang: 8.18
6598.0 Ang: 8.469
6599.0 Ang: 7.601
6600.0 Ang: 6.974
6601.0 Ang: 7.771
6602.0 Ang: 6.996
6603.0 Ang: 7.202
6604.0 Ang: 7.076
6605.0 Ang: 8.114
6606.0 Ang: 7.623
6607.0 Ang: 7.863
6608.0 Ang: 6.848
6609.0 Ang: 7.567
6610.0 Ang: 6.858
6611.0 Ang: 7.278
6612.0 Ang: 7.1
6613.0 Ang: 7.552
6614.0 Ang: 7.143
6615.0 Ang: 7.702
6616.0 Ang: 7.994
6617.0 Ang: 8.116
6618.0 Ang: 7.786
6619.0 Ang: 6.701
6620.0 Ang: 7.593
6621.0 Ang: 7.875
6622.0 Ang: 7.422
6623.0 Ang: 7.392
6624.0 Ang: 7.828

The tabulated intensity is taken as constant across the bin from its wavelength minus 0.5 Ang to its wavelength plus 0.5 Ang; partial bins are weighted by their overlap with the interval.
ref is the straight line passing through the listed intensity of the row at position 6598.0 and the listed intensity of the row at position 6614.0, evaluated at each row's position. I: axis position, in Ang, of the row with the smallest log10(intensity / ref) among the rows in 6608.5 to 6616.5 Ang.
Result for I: 6610.0 Ang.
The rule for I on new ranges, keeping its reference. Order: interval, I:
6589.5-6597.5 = 6590.0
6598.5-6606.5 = 6600.0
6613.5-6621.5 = 6619.0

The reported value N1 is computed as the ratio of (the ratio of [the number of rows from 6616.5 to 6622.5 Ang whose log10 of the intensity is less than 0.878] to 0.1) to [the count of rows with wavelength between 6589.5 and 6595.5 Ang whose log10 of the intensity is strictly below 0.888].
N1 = 5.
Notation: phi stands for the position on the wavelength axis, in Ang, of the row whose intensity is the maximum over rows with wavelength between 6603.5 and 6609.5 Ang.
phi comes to 6605.0 Ang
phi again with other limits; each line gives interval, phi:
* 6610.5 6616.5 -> 6616.0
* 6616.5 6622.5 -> 6617.0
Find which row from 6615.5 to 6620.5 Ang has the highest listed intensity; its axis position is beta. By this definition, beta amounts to 6617.0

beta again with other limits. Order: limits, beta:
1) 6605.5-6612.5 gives 6607.0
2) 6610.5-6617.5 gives 6617.0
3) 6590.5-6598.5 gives 6598.0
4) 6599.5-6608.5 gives 6605.0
